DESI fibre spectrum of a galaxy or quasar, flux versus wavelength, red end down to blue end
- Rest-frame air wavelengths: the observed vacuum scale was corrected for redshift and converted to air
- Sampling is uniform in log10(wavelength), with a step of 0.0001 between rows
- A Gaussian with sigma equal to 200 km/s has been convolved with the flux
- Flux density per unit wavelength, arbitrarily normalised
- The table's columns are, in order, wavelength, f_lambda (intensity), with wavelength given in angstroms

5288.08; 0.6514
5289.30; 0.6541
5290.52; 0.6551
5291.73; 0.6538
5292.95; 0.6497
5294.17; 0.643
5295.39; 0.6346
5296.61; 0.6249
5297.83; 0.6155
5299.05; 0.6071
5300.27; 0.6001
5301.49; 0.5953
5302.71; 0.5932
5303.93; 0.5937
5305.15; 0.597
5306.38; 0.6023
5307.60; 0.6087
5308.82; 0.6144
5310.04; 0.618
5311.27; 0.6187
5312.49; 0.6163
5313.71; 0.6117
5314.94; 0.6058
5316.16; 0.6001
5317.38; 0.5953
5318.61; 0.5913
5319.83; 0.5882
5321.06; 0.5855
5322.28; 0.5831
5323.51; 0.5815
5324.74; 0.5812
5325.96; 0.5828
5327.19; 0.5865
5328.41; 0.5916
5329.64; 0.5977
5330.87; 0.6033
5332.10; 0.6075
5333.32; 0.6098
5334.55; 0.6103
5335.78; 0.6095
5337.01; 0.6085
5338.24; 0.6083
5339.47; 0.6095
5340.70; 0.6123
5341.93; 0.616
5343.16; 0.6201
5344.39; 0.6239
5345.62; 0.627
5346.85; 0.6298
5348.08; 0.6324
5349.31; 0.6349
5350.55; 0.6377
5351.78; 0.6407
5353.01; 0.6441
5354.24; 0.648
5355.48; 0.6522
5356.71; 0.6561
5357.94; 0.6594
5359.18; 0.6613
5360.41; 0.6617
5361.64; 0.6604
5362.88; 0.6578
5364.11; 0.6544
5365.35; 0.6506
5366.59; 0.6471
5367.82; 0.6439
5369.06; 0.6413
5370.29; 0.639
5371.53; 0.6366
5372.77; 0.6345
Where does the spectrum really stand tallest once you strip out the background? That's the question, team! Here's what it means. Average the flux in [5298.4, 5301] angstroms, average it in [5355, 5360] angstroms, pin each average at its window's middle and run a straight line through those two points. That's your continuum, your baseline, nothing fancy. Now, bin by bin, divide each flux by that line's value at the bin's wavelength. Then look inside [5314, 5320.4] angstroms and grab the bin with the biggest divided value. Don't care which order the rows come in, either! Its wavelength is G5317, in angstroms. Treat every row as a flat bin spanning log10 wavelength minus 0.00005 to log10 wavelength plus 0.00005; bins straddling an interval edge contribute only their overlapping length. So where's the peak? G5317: 5314.94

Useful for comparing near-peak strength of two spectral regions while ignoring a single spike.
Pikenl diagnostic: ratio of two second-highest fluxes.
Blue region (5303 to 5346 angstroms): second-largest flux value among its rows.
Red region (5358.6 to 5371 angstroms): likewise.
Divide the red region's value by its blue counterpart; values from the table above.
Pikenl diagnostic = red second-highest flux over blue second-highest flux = 1.06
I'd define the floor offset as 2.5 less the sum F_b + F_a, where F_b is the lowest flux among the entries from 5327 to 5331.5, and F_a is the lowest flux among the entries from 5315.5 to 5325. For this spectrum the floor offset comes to 1.332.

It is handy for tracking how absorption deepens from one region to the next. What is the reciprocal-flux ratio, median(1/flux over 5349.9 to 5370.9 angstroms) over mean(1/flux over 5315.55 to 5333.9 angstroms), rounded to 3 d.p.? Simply 0.910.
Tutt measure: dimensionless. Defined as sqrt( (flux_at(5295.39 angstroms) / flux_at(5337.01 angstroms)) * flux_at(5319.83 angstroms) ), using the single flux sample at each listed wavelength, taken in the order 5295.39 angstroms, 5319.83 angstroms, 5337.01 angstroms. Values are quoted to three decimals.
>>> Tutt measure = 0.783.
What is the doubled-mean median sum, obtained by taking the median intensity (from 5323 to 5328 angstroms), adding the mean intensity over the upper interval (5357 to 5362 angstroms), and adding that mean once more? 1.90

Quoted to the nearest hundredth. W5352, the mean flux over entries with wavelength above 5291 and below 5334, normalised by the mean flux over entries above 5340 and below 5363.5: 0.94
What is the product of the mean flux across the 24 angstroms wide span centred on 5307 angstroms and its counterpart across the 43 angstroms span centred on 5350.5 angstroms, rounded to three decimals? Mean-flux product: 0.384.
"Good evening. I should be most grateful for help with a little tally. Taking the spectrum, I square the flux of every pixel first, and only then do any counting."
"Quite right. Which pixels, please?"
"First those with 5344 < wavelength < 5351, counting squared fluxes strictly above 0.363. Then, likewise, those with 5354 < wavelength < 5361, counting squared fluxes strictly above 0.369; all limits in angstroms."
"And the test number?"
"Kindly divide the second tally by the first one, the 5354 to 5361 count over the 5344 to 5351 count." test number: 1.0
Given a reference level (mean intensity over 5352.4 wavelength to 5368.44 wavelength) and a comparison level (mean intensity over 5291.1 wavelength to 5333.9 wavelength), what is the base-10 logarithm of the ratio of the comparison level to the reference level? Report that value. -0.033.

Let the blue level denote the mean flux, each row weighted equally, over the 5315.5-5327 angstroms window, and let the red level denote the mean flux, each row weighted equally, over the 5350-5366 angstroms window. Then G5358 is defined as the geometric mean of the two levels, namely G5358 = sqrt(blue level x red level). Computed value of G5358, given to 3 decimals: 0.619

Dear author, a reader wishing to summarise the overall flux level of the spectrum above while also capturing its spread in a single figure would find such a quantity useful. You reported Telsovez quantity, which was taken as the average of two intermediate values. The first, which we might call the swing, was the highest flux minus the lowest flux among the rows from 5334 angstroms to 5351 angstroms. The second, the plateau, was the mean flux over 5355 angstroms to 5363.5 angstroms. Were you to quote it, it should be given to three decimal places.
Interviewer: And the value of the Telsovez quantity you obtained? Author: 0.344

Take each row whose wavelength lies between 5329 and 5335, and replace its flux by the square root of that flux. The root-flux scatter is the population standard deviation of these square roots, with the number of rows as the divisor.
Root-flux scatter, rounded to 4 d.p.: 0.0030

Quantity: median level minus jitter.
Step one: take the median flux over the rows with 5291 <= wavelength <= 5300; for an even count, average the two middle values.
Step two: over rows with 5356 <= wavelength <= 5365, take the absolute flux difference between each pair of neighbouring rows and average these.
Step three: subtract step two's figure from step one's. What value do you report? 0.632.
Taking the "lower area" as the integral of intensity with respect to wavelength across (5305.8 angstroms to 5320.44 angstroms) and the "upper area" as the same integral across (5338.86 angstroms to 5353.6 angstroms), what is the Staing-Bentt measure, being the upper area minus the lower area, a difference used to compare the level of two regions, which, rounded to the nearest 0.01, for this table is 0.37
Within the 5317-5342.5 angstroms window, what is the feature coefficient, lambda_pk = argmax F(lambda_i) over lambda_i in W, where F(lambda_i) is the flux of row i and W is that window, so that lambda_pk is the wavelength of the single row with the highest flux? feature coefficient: 5341.93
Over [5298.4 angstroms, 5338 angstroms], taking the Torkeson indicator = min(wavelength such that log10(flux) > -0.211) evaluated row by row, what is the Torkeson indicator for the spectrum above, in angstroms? 5310.04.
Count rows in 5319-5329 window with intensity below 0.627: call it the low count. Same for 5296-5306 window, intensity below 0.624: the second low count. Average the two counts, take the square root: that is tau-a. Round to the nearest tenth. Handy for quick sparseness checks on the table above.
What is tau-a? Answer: 2.7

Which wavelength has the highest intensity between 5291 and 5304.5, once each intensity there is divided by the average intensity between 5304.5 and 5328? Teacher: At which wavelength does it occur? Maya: 5291.73 angstroms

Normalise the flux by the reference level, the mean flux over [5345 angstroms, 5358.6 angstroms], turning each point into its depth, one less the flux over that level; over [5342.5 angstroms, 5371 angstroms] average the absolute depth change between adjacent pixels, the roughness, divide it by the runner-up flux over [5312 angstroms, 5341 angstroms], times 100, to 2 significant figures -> 0.74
